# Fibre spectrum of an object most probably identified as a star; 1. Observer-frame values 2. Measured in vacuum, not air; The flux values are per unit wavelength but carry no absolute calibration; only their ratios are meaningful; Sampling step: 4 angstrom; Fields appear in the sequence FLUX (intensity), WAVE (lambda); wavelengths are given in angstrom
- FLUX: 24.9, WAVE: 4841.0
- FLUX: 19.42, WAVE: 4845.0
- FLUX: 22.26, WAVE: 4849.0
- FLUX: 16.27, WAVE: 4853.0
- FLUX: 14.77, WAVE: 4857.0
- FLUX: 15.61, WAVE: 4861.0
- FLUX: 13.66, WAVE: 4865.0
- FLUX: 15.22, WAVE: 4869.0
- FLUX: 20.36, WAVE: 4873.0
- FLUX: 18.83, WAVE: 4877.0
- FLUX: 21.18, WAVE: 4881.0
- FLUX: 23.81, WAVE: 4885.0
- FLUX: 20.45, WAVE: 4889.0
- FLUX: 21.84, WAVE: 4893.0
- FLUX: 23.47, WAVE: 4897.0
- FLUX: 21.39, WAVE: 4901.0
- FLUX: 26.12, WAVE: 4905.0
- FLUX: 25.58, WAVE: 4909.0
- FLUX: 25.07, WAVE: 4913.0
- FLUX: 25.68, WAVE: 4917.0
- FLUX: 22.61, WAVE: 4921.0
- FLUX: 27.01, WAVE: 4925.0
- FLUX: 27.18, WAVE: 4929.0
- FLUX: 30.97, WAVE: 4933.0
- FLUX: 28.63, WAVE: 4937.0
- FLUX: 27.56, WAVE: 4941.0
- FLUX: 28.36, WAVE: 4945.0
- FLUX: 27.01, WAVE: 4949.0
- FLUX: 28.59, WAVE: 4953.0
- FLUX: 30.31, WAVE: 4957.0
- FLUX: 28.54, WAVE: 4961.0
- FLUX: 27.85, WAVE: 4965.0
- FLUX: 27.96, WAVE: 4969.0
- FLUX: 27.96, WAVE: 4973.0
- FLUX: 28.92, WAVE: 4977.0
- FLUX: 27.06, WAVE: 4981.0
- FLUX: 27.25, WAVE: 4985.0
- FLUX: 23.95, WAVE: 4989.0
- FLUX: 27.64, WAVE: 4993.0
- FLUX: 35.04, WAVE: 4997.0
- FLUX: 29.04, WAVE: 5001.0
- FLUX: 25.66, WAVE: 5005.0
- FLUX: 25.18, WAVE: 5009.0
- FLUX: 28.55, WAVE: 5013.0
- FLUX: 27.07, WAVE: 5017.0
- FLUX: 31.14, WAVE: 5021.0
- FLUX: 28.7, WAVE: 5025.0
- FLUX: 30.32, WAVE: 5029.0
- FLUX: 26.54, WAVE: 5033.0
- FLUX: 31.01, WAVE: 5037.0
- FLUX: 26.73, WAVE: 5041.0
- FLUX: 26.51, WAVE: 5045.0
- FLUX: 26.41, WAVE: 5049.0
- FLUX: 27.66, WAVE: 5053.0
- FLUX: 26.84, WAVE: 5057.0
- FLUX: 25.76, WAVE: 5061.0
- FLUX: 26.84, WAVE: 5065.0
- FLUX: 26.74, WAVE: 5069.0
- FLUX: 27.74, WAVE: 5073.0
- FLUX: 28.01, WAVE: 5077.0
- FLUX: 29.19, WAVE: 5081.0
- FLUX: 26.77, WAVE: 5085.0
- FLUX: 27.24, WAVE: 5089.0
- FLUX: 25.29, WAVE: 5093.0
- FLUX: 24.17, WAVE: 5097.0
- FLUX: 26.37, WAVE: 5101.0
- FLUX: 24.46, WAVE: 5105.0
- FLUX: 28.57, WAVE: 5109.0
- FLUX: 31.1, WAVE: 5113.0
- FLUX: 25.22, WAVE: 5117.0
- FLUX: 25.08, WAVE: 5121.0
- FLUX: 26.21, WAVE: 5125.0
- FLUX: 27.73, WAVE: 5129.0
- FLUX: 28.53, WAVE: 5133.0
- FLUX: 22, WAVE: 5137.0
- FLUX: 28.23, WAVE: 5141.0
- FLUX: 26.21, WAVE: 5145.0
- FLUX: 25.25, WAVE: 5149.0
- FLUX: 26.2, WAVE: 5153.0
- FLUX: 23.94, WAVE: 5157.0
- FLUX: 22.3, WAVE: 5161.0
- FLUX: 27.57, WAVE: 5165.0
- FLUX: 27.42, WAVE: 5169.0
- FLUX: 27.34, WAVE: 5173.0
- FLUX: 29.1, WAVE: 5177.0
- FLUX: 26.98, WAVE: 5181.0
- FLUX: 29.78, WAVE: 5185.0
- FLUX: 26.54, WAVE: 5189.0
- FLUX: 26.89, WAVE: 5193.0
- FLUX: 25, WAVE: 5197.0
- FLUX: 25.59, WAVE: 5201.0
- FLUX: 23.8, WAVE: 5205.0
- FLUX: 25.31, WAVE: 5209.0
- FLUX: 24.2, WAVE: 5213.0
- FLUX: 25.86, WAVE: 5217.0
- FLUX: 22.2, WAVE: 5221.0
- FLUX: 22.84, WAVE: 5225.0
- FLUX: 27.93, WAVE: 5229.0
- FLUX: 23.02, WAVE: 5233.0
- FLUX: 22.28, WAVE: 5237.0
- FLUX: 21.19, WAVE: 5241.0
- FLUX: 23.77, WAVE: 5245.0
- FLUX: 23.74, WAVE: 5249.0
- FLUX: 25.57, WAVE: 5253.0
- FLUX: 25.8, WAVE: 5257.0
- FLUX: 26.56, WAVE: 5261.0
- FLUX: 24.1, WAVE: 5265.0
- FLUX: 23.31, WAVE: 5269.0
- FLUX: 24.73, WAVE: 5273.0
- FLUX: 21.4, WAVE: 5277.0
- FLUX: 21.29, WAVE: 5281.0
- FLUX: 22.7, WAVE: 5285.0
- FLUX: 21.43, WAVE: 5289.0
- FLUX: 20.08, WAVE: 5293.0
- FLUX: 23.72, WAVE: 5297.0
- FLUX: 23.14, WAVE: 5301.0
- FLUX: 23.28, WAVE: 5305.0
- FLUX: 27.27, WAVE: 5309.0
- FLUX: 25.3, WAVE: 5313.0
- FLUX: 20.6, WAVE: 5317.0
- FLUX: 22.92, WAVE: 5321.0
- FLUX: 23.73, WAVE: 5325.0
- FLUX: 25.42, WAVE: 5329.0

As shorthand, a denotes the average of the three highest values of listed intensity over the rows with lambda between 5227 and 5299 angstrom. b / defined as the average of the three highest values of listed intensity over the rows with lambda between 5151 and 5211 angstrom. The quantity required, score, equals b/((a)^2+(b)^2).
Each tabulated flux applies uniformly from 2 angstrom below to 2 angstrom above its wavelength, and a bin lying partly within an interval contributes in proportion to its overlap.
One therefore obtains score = 0.0186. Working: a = 26.8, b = 28.8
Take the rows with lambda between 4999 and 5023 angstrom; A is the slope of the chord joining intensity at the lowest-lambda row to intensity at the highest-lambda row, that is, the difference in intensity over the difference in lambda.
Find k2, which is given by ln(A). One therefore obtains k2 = -2.3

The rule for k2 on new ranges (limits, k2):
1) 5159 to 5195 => -1.9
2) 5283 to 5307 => -3.5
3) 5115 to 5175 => -3.3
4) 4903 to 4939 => -2.5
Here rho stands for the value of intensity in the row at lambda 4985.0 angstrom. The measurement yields 27.25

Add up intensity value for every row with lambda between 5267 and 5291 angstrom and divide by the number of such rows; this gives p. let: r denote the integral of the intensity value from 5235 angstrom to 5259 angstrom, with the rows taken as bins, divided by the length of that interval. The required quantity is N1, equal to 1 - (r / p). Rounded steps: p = 22.5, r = 24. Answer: -0.06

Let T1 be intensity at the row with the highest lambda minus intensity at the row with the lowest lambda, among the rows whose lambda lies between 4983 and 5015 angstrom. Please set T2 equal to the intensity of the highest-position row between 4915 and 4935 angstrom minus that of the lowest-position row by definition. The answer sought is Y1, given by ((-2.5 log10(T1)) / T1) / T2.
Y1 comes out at -0.04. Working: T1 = 1.3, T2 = 5.3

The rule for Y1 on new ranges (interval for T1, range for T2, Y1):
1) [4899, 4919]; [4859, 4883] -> -0.07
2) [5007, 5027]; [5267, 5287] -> 0.64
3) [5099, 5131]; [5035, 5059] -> 0.06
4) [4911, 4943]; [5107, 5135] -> 9.94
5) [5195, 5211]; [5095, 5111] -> 0.93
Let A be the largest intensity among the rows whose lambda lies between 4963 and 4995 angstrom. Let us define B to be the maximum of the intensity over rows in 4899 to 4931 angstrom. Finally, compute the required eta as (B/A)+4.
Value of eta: 4.94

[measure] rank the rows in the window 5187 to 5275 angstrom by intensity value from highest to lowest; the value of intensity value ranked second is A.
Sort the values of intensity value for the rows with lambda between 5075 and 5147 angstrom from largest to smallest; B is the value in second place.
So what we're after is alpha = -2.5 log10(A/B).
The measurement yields 0.09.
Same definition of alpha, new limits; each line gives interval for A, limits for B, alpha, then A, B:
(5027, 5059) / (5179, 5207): -0.13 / 30.32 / 26.98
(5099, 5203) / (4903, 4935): -0.10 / 29.78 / 27.18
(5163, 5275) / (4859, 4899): -0.23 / 29.1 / 23.47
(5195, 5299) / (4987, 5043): 0.17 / 26.56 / 31.14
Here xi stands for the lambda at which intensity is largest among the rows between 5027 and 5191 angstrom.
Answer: 5113.0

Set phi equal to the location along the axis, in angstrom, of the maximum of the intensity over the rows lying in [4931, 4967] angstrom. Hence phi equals 4933.0 angstrom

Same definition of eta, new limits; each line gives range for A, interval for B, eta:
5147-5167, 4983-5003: 5.27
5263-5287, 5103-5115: 5.26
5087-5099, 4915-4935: 5.14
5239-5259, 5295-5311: 5.06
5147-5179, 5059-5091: 5.00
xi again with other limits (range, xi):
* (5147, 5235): 5185.0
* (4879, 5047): 4997.0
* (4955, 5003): 4997.0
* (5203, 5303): 5229.0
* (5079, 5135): 5113.0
